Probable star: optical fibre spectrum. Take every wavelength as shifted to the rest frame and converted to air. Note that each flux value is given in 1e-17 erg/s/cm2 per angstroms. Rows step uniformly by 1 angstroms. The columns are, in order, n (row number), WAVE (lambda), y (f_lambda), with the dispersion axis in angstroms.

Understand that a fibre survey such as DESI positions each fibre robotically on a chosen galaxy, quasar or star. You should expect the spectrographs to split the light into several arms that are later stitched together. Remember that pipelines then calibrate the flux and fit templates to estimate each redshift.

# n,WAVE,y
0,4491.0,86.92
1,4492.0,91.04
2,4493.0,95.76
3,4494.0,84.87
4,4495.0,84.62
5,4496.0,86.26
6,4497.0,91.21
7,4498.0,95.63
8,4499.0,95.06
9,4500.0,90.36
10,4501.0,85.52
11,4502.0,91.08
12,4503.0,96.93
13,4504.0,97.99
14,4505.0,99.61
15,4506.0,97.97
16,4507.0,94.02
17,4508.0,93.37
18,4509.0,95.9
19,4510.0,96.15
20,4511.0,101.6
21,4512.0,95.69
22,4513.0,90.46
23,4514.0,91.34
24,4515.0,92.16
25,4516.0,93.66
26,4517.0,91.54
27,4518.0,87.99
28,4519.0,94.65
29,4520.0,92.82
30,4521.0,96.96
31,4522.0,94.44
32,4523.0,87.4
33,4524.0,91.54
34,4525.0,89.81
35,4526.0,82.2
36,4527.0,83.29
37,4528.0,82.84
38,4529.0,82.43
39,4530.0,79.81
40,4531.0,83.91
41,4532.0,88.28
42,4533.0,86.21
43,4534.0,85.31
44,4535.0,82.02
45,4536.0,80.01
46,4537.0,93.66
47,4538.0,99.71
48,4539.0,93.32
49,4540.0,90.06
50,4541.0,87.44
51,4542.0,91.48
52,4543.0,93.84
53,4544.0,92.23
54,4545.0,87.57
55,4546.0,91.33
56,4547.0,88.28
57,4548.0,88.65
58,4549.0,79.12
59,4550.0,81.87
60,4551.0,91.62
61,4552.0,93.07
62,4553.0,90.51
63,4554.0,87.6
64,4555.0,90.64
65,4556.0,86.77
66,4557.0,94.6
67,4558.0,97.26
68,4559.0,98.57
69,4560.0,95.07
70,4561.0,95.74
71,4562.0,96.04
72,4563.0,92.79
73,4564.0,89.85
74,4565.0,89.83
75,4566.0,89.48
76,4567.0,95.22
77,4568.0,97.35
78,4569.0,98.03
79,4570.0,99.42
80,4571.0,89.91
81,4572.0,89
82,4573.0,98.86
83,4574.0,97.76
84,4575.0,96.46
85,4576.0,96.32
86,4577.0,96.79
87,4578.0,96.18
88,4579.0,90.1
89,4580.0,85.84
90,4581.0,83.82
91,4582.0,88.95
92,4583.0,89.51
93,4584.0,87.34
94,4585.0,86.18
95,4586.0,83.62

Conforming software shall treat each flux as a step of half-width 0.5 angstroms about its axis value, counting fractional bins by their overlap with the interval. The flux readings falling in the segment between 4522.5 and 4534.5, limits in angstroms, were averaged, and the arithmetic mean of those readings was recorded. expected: 85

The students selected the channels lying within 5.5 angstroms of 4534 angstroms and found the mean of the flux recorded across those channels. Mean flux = 86.8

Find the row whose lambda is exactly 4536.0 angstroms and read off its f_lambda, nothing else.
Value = 80.01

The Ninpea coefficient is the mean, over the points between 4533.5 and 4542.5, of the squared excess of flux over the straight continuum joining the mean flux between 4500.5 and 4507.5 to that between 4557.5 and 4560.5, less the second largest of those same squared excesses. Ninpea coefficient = -114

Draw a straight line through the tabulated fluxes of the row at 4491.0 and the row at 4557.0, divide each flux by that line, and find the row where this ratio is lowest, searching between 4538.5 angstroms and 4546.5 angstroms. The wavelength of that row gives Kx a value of 4545.0 angstroms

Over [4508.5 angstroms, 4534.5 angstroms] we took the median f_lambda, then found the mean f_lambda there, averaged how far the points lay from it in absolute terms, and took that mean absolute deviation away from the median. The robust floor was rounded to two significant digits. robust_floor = 86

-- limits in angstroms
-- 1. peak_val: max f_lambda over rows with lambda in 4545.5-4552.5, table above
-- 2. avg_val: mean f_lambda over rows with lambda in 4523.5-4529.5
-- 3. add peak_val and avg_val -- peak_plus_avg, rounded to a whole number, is 178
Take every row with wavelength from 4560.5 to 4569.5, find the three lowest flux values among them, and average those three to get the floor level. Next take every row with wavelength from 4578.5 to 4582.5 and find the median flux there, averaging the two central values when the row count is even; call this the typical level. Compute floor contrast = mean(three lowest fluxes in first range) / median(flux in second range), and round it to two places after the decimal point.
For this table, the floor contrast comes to 1.03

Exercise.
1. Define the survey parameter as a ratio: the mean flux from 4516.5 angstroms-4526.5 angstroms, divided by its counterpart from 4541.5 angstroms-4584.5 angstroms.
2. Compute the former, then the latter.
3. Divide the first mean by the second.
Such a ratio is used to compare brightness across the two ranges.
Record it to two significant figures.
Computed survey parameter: 0.99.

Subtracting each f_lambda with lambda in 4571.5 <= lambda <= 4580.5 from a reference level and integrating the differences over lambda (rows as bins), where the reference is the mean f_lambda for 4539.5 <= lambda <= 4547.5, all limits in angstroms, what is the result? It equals -35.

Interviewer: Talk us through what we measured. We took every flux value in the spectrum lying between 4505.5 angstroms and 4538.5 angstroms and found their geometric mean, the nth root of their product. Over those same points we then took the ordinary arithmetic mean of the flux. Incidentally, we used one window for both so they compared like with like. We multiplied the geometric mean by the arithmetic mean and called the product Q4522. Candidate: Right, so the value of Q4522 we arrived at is 8133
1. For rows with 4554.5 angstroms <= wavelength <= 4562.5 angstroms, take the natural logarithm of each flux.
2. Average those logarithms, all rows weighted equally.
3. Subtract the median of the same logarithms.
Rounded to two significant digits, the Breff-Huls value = -0.012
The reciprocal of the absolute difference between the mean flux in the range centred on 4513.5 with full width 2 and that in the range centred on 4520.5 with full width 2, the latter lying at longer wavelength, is 0.25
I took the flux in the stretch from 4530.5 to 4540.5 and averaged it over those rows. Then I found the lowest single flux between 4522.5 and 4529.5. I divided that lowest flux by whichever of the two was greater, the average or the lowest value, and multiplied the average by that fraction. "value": 82.2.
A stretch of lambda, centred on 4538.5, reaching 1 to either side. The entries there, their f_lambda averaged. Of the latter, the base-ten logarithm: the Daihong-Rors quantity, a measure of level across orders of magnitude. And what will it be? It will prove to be 1.985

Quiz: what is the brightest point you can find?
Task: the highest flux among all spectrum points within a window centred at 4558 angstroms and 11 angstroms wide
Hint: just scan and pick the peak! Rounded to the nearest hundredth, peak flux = 98.57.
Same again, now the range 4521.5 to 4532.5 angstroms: 94.44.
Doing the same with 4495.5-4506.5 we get 99.61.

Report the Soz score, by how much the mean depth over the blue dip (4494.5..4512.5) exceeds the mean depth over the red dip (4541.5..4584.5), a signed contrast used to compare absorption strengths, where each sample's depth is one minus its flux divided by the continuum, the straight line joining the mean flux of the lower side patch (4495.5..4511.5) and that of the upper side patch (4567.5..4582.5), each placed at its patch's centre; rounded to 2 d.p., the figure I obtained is -0.02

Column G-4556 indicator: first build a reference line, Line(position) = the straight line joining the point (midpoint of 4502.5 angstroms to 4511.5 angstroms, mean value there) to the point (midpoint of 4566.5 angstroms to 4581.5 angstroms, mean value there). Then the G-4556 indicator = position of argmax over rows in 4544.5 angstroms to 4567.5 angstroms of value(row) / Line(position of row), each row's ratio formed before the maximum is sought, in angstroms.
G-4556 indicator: 4559.0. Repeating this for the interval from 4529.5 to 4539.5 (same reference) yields 4538.0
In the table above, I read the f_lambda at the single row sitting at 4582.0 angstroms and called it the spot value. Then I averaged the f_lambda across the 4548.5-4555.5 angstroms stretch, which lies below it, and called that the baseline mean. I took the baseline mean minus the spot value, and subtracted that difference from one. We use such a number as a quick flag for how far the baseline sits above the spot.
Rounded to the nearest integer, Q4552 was 2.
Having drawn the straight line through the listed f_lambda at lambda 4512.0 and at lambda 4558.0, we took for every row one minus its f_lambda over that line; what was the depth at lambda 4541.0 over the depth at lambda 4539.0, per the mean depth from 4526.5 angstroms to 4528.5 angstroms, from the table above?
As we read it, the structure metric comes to 21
